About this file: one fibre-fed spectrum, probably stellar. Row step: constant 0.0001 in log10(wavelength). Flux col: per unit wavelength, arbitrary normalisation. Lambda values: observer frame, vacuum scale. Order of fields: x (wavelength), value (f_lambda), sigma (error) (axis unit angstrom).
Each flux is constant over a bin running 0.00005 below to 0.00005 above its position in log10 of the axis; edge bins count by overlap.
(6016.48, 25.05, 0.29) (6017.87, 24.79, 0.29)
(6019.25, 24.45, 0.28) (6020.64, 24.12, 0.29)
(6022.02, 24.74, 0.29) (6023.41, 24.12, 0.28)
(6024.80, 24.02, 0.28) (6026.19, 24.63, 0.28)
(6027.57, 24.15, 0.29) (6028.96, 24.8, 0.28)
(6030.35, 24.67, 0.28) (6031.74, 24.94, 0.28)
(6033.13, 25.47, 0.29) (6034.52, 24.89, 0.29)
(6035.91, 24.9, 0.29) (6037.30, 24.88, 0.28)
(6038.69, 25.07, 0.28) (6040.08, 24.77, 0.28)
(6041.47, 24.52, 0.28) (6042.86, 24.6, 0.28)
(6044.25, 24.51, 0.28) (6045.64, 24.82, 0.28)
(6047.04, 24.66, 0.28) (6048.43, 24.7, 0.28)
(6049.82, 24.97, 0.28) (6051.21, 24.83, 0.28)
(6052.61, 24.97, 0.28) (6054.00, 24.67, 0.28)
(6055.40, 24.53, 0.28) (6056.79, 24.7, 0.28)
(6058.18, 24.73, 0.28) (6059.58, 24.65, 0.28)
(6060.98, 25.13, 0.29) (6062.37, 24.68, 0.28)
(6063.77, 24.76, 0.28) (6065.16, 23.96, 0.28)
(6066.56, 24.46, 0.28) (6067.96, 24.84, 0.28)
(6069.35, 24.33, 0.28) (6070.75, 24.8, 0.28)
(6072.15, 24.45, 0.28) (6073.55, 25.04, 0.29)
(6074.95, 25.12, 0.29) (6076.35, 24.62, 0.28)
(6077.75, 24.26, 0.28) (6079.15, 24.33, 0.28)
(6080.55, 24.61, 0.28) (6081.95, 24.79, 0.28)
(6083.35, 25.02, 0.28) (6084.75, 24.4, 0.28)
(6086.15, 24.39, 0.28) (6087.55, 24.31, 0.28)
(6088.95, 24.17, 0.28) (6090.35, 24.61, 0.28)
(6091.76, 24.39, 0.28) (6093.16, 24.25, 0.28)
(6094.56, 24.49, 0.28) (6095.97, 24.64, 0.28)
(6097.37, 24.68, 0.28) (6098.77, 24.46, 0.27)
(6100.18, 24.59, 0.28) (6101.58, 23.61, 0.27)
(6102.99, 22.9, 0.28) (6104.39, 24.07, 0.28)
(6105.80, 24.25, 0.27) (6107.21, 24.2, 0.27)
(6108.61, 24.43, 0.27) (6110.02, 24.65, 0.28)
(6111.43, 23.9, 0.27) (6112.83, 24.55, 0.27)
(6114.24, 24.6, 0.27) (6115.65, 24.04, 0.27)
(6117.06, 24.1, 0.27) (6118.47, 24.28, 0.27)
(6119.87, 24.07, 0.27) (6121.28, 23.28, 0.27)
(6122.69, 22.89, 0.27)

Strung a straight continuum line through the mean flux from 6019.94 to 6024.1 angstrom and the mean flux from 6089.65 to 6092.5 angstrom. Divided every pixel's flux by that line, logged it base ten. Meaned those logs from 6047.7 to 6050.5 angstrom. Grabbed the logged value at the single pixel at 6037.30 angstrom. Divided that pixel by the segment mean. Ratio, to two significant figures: 1.2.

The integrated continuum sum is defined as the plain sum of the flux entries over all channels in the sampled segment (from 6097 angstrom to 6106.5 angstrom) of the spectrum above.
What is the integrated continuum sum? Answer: 169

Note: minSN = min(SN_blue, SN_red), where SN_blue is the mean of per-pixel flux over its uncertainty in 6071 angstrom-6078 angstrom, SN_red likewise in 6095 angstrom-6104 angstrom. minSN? 87.0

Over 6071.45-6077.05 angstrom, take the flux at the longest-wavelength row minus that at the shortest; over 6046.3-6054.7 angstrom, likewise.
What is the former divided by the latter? 17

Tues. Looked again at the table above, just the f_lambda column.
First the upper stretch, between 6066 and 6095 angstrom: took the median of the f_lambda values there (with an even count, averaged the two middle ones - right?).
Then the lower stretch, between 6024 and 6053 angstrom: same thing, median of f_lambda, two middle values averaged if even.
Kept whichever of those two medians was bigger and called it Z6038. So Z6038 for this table 24.80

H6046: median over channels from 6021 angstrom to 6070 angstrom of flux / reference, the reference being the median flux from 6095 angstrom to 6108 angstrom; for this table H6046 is 1.02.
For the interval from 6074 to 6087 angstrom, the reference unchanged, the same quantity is 1.01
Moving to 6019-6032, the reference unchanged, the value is 1.01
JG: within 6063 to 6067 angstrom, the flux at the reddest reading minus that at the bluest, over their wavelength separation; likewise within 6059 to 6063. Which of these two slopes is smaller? -0.11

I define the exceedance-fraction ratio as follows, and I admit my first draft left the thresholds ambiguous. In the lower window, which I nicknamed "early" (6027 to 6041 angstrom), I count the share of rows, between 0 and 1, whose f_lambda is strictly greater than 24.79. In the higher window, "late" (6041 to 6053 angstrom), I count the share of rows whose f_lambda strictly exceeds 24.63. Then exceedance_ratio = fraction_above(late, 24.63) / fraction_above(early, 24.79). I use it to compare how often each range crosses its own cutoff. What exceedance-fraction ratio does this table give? 1.0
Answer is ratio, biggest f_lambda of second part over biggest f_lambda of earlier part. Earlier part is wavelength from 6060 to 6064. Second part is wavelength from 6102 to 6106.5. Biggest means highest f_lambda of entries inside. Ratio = 0.96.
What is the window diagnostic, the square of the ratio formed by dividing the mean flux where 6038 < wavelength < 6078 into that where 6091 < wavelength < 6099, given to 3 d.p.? 0.983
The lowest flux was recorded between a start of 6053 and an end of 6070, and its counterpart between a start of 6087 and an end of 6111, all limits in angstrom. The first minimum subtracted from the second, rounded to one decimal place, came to -1.1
